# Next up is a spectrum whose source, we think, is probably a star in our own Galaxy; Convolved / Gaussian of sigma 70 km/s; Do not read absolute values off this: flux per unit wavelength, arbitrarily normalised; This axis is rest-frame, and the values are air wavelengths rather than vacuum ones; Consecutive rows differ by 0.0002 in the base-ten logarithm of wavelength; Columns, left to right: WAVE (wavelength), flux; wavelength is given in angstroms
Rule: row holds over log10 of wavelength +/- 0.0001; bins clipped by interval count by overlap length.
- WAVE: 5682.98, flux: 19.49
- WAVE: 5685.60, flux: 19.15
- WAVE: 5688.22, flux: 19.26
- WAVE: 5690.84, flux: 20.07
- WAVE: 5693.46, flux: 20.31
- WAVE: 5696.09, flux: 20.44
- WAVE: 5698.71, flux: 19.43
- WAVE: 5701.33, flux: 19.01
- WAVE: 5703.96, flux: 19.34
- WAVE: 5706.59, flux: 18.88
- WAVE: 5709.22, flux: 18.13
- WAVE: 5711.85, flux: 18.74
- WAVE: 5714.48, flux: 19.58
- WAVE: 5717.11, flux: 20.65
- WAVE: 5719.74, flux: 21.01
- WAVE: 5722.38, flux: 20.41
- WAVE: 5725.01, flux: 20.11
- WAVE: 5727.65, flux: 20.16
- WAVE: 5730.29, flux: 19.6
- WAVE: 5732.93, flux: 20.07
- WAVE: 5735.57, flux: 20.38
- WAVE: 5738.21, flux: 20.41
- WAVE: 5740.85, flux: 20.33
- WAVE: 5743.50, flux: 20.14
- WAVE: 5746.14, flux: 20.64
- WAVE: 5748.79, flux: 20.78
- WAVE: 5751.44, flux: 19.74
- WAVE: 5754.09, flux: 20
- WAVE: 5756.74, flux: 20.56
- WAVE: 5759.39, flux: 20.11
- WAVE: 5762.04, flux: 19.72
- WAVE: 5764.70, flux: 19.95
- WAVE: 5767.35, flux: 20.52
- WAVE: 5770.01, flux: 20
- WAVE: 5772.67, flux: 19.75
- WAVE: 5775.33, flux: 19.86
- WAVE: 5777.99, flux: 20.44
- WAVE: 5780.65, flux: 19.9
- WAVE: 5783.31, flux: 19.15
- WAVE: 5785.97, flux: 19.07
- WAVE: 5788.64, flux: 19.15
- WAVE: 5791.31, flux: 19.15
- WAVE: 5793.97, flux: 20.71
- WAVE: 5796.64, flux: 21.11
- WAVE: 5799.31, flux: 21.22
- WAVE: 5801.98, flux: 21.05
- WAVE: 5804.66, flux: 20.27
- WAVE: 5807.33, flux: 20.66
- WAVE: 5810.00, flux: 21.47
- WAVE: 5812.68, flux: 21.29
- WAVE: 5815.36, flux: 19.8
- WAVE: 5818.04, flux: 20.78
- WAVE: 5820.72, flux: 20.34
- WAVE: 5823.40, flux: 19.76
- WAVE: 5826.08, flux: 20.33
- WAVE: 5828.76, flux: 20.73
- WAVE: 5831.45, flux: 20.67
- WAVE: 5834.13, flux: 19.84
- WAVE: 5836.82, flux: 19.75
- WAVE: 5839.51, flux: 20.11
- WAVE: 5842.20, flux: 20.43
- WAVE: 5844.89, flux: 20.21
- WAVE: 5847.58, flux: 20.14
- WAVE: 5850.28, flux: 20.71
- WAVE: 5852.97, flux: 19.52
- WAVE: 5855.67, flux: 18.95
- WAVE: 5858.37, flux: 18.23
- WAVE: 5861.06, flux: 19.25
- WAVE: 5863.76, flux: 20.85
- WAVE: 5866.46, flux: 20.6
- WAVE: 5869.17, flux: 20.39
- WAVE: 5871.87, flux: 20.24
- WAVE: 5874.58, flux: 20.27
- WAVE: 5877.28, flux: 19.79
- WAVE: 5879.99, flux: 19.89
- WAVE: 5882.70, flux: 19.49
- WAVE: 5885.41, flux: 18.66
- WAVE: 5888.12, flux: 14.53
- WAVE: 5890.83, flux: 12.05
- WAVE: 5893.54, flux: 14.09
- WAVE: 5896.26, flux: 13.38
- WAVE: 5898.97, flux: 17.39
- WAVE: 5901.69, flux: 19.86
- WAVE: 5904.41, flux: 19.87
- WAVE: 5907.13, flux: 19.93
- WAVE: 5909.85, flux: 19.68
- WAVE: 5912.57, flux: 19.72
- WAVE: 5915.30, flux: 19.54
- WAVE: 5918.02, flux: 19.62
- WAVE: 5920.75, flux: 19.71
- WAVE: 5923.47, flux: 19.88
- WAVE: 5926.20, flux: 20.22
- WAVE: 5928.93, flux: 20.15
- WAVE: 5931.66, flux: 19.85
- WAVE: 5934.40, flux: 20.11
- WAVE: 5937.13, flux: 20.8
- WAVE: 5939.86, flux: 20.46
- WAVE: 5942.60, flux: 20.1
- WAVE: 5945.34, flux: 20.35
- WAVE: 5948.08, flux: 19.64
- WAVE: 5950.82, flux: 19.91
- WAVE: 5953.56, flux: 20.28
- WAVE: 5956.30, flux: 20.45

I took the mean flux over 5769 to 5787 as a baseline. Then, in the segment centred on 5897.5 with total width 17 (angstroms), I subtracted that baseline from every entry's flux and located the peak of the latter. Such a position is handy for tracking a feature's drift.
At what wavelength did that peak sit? 5904.41 angstroms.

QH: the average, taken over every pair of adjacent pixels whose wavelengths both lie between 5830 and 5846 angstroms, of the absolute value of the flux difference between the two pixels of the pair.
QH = 0.4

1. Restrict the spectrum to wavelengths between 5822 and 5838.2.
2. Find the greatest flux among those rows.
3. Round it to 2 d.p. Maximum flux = 20.73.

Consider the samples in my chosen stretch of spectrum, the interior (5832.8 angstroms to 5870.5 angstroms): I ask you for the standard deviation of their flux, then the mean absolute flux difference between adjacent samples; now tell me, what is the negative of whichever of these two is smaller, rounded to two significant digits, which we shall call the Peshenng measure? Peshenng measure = -0.55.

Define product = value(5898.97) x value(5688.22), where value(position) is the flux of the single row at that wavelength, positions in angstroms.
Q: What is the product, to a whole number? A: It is 335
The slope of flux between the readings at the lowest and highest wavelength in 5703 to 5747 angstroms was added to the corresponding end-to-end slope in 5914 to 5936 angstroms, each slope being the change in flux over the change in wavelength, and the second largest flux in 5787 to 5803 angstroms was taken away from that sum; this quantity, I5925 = -21.0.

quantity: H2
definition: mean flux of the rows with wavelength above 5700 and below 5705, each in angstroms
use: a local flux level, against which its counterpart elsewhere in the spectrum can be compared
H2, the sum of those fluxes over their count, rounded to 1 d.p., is 19.2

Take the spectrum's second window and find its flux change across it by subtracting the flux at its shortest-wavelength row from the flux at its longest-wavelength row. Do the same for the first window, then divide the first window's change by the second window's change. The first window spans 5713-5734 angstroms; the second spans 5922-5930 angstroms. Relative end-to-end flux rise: 1.8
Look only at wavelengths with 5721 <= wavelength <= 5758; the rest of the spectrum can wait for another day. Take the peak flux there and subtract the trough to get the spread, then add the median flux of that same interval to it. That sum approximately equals 21.4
